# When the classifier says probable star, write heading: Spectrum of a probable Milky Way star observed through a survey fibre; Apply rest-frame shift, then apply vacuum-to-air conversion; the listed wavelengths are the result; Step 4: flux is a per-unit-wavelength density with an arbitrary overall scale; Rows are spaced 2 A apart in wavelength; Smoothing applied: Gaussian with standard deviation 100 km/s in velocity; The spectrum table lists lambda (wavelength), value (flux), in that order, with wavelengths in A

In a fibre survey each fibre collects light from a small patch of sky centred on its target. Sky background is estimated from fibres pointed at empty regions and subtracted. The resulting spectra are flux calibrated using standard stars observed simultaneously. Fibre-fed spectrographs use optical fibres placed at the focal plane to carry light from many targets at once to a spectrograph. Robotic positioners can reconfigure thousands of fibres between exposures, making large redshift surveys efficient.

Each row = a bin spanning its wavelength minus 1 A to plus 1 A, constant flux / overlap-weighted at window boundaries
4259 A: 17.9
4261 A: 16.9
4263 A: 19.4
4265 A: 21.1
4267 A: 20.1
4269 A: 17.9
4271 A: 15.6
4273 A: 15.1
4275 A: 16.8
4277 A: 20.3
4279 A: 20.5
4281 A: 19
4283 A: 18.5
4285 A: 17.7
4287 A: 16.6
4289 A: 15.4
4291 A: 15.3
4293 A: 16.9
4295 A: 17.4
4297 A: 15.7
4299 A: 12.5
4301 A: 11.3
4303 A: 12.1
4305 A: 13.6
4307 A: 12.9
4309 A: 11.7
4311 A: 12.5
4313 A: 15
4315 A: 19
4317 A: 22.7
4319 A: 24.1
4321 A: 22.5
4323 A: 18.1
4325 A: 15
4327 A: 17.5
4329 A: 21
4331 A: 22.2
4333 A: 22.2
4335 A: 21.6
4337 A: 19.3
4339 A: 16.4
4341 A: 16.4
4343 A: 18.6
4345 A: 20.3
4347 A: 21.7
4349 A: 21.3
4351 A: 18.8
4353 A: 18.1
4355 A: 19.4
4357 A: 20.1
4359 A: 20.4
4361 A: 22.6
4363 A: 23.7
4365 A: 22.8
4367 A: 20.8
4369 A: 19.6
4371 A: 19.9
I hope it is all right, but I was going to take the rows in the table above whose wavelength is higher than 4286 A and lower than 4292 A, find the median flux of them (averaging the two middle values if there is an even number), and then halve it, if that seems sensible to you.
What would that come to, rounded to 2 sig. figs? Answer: 7.7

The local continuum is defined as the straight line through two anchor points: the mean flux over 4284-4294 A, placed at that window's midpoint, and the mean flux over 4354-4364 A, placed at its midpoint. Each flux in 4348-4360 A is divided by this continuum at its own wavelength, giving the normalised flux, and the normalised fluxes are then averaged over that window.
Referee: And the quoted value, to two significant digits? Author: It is 0.94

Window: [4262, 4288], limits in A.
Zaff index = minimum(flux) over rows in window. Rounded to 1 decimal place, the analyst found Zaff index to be 15.1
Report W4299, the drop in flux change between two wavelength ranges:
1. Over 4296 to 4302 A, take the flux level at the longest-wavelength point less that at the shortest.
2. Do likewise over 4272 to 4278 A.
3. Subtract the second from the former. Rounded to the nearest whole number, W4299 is -10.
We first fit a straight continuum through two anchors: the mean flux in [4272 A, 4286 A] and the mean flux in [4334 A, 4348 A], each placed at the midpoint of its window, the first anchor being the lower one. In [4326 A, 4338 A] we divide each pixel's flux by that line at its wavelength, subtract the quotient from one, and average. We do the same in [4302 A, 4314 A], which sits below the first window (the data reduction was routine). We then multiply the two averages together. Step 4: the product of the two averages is -0.0254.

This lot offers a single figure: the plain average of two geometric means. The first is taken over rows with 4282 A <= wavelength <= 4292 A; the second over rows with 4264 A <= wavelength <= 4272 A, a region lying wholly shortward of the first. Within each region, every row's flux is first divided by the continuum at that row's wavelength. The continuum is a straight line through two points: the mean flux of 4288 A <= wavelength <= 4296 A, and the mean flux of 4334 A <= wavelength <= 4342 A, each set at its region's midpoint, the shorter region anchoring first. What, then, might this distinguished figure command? 1.13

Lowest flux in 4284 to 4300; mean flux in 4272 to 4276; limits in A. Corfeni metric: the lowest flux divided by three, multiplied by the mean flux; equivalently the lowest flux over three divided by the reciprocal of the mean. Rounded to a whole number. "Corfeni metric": 66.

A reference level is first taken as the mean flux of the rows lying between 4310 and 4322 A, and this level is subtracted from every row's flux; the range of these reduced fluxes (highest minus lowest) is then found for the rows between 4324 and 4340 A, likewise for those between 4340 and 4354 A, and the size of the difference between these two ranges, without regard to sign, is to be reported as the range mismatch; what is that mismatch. 1.9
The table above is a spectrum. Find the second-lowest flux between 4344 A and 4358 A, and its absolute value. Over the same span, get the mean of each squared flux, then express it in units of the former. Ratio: 21.3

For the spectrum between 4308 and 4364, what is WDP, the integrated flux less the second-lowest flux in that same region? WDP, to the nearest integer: 1072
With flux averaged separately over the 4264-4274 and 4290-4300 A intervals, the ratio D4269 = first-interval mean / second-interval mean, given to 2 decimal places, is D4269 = 1.15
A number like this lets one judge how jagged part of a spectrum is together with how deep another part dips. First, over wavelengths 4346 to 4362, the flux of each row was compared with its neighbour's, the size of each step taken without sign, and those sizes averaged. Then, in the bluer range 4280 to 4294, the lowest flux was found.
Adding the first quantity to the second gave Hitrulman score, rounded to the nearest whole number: 16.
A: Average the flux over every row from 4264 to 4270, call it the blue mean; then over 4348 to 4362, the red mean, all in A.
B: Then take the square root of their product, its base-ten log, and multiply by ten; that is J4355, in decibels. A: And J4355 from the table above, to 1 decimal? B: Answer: 13.0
